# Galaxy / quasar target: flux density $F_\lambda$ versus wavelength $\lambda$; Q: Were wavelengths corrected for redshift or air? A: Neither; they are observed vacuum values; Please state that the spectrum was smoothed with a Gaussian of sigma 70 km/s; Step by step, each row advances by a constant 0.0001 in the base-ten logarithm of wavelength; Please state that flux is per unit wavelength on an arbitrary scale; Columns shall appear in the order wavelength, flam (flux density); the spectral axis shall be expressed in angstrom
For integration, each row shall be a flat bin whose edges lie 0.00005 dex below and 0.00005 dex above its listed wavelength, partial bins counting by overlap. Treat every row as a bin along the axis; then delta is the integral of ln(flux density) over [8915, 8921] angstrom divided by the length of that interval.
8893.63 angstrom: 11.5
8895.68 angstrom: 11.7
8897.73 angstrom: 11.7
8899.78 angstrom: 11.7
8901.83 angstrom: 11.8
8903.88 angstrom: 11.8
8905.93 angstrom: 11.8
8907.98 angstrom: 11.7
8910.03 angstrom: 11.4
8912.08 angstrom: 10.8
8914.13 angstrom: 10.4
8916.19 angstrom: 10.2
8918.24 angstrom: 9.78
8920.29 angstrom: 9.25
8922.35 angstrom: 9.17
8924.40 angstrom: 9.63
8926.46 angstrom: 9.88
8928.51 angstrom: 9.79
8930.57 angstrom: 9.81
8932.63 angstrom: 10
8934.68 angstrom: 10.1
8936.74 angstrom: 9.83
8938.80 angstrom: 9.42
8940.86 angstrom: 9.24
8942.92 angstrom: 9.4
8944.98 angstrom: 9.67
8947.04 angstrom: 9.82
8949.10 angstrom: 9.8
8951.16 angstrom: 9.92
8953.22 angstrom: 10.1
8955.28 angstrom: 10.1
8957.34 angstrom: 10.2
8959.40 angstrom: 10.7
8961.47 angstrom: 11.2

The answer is 2.28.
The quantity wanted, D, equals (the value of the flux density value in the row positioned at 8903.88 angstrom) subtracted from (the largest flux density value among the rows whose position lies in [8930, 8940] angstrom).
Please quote -2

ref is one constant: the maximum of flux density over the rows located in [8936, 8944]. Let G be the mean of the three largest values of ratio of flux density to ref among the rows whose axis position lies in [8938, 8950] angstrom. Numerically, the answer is 0.993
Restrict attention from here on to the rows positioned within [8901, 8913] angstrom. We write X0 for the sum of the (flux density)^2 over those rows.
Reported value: 801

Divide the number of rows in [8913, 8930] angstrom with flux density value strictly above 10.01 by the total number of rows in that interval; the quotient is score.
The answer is 0.25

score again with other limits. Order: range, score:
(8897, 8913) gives 1.00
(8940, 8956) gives 0.25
